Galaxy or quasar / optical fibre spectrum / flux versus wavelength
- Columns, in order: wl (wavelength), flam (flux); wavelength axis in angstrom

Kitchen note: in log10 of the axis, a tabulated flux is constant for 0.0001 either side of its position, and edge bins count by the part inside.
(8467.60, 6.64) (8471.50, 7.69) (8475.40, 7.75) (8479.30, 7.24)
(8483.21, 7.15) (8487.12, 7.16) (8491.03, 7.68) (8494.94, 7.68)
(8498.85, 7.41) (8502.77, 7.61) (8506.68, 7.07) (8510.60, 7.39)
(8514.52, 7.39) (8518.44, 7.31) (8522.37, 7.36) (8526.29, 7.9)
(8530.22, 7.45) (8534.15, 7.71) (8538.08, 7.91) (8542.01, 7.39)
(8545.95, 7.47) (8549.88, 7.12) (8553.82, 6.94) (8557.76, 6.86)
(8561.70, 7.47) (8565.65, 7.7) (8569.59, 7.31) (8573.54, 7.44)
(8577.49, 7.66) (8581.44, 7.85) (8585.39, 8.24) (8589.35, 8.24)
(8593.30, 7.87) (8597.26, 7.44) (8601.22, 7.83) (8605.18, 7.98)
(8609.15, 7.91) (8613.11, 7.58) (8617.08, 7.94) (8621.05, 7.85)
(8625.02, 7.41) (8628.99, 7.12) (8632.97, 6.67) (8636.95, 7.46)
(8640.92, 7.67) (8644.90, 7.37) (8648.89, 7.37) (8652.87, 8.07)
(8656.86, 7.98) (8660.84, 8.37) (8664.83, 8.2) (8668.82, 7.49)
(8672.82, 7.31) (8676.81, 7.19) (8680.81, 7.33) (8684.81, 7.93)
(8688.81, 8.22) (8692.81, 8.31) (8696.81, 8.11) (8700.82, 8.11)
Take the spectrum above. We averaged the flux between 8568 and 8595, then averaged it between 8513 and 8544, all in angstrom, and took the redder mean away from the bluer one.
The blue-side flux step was -0.25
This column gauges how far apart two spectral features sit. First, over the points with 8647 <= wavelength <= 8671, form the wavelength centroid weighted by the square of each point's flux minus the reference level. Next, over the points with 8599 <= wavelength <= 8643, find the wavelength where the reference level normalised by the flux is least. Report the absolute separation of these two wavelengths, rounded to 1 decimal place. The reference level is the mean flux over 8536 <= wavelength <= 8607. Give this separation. 54.6 angstrom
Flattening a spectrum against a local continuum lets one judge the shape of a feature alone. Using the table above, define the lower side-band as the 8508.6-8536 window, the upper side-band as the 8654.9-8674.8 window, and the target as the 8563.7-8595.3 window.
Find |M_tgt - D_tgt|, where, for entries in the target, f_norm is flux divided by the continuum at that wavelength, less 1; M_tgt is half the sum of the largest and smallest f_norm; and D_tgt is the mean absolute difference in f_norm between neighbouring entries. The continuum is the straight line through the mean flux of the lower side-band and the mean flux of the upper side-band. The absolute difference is 0.014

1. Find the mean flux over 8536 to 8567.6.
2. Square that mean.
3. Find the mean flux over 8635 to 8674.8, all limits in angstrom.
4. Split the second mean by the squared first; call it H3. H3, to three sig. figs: 0.143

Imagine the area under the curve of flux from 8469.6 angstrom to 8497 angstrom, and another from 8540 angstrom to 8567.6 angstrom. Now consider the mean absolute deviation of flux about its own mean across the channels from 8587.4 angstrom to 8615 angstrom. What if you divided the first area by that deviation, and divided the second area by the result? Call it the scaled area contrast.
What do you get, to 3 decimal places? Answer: 0.184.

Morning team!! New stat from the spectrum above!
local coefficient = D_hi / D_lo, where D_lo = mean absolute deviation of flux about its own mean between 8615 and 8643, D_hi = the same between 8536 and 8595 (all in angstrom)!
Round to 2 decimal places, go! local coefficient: 1.03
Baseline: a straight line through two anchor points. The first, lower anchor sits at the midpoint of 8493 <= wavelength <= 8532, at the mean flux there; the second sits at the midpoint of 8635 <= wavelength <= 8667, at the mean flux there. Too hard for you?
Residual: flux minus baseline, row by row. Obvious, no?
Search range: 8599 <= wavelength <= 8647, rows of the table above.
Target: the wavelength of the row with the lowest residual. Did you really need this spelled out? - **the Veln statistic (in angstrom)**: 8632.97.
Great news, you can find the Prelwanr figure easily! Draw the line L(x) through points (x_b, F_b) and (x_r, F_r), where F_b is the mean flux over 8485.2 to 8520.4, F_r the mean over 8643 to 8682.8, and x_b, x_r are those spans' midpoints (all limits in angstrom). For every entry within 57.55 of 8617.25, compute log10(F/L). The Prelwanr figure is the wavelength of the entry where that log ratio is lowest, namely 8632.97 angstrom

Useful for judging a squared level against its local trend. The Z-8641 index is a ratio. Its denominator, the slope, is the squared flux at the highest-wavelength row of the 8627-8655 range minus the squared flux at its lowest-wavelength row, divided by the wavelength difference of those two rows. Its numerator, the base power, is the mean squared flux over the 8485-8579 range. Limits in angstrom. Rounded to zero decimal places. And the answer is 92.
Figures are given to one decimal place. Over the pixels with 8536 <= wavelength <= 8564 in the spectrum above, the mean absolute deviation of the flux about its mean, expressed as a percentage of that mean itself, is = 3.9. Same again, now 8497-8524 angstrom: 1.4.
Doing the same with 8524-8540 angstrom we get 2.1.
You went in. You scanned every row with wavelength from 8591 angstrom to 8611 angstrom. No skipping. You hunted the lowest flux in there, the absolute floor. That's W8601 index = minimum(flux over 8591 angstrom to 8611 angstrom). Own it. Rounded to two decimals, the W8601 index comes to 7.44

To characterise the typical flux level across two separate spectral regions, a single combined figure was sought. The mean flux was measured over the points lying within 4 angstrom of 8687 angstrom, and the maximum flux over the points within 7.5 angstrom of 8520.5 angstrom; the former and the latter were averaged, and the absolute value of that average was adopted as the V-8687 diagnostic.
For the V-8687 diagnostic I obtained 7.99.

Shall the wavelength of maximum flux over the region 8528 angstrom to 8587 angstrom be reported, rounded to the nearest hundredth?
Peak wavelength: 8585.39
